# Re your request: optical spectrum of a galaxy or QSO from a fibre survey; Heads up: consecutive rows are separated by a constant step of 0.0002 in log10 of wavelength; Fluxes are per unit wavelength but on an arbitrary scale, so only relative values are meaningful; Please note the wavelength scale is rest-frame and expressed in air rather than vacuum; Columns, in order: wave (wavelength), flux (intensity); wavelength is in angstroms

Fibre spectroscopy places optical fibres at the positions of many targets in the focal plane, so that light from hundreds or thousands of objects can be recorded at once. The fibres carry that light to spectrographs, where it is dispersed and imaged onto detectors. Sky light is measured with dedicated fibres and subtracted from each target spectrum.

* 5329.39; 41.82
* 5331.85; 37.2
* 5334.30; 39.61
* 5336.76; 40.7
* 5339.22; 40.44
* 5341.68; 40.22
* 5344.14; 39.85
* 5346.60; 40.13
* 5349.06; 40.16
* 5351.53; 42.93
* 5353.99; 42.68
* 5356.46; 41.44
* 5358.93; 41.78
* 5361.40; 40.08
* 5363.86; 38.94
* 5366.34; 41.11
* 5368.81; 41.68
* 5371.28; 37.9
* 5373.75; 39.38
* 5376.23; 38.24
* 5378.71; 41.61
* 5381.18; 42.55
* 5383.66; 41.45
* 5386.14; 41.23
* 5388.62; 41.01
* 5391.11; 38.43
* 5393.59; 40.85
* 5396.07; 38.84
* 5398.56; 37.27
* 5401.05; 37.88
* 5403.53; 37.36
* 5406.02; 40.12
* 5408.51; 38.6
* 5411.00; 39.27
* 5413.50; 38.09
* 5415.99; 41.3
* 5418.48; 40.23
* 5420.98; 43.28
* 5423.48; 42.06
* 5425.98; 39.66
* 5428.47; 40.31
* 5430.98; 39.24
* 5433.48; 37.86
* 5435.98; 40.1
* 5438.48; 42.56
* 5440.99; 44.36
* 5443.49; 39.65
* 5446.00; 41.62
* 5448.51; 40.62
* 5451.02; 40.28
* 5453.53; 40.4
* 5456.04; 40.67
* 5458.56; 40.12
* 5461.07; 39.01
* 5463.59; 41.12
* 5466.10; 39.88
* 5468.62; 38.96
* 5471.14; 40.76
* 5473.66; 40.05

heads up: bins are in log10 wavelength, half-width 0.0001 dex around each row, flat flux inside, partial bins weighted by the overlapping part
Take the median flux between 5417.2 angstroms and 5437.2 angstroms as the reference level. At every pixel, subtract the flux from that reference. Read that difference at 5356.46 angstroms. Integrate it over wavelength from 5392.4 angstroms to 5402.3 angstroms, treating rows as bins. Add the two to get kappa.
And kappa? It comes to 13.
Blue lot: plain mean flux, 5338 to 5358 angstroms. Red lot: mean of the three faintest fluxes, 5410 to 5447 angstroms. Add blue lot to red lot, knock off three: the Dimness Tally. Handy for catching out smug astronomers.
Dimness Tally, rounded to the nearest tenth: 76.4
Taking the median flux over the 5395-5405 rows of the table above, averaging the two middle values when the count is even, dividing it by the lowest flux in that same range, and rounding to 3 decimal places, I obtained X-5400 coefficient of 1.009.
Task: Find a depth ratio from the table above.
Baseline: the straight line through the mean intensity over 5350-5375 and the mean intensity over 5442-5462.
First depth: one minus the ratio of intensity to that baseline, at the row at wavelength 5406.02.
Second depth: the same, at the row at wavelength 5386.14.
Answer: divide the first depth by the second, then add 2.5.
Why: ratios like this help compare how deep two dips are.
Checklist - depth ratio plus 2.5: 1.7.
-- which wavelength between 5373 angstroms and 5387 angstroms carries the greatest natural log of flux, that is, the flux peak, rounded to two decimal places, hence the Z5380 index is 5381.18 angstroms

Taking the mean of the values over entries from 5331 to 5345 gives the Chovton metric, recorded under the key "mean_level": 39.7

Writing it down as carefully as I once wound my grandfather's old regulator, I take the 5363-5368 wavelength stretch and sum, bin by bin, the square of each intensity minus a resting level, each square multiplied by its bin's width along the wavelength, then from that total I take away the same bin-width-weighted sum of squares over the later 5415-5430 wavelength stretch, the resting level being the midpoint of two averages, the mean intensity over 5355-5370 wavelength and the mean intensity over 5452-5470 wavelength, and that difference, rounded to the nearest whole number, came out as -24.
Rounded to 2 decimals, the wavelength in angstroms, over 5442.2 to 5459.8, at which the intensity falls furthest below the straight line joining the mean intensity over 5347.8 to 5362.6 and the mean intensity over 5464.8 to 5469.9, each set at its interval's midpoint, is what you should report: 5443.49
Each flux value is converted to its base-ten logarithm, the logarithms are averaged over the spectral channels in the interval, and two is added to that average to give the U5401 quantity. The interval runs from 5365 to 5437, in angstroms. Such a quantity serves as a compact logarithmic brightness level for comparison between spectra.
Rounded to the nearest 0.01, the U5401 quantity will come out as 3.60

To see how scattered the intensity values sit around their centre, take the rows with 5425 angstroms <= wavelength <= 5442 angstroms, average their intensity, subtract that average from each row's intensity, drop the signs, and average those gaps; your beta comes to 1.6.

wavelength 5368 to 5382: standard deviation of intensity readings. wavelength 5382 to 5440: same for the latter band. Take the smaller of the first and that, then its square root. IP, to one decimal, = 1.3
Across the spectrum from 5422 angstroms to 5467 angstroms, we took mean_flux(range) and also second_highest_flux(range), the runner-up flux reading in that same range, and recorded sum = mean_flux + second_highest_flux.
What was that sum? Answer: 83.1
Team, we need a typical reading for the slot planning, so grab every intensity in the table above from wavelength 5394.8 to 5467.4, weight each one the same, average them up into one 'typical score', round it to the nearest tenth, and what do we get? 40.1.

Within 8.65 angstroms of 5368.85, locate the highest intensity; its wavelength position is 5368.81 angstroms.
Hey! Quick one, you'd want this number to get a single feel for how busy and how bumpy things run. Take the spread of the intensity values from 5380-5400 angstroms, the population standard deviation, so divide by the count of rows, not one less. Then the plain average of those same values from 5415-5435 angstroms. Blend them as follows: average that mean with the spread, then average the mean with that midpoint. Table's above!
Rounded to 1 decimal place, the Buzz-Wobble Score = 30.8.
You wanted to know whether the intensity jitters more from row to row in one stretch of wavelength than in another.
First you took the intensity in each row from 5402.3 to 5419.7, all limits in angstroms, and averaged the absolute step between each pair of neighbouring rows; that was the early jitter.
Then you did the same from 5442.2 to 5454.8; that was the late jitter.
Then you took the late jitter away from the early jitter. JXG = 0.9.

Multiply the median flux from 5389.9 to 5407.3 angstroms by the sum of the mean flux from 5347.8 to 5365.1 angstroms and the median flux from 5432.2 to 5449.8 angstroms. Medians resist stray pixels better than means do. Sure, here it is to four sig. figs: 3142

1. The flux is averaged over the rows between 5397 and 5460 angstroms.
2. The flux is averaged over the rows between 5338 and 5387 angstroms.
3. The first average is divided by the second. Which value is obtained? 0.99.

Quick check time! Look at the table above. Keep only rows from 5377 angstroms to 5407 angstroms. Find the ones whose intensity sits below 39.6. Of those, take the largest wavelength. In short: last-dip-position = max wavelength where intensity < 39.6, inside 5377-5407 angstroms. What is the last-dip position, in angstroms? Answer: 5403.53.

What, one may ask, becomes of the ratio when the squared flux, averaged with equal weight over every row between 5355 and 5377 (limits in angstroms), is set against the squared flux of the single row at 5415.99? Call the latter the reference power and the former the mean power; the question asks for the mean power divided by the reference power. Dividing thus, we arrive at 0.94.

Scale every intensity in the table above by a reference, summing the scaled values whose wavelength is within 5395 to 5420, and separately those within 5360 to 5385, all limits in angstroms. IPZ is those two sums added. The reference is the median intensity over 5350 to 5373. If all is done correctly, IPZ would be 19.11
